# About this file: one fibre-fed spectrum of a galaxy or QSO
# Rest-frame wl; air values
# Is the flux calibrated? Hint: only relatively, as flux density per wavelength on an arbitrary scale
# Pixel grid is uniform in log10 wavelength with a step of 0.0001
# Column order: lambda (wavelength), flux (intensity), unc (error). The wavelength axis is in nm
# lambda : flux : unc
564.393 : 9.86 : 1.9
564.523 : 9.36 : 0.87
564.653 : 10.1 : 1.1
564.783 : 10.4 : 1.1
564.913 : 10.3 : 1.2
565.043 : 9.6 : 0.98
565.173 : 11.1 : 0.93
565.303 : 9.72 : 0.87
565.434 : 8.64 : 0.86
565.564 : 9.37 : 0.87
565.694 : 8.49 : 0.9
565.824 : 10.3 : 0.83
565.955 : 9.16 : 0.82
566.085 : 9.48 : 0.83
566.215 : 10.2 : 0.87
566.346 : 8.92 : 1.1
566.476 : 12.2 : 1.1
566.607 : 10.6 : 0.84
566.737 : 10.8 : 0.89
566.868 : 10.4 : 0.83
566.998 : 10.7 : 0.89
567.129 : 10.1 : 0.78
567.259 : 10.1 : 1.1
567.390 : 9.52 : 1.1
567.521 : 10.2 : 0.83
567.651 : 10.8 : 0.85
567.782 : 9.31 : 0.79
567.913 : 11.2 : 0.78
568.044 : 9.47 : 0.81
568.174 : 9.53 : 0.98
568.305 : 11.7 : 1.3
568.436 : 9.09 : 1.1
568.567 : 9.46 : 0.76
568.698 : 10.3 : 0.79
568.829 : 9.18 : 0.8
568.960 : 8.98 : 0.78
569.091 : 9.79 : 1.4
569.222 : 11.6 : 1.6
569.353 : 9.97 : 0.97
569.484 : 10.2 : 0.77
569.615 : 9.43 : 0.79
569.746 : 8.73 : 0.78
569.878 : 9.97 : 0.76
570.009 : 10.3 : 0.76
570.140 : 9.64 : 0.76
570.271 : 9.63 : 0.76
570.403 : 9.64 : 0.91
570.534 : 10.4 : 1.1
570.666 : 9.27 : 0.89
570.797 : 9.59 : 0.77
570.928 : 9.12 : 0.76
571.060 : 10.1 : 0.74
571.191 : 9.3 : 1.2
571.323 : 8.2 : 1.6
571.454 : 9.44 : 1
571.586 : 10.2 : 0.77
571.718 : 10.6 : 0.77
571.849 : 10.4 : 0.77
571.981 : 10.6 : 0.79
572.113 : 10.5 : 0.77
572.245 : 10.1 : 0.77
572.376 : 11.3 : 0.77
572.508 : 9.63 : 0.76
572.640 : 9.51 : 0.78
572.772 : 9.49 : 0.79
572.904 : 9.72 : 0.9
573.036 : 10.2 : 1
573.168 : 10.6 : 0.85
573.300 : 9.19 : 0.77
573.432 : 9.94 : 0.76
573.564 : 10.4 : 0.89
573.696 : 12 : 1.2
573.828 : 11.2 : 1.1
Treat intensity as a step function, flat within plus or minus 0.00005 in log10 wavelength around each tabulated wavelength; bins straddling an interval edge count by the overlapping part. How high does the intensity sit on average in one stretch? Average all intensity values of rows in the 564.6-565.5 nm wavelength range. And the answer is 10.0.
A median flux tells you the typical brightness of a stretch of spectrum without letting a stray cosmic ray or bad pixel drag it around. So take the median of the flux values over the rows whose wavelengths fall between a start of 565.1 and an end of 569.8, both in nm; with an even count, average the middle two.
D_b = 9.9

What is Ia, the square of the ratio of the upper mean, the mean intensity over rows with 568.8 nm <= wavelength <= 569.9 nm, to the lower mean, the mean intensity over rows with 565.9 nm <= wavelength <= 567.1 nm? 0.90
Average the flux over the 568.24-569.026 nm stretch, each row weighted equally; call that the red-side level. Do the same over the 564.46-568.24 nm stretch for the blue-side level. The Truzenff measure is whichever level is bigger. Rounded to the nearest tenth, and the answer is 10.0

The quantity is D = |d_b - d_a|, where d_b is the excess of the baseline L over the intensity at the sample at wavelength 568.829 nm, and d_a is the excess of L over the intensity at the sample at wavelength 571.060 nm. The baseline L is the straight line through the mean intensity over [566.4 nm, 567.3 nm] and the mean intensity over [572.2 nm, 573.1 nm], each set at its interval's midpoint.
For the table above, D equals 1.2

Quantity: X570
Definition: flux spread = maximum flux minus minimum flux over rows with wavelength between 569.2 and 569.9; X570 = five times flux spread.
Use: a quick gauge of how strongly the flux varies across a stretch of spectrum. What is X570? 14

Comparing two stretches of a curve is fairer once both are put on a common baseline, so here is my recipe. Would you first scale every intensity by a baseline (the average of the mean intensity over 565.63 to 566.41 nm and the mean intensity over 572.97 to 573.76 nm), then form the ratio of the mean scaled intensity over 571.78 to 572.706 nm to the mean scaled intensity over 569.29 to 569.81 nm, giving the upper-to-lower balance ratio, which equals 1.07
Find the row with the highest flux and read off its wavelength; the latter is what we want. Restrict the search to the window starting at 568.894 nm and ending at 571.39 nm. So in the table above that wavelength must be 569.222 nm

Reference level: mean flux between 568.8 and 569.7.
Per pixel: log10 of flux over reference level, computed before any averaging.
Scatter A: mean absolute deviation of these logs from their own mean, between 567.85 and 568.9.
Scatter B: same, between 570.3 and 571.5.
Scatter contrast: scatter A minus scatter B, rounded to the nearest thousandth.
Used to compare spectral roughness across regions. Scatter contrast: 0.014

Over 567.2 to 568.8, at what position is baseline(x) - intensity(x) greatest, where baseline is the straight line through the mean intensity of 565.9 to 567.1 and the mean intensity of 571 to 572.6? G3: 568.436 nm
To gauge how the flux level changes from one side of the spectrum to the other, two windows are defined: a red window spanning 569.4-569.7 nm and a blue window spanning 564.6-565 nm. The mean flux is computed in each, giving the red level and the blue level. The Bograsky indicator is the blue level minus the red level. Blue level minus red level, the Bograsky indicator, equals 0.5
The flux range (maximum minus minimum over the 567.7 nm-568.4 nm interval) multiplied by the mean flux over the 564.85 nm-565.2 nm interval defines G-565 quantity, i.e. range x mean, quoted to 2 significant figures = 25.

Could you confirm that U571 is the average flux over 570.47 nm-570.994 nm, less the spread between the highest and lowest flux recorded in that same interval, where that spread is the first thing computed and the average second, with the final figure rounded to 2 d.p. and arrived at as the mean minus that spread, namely 8.31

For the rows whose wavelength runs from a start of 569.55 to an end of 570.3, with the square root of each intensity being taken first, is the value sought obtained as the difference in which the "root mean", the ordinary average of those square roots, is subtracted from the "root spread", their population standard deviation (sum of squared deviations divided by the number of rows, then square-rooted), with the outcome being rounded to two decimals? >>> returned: -3.02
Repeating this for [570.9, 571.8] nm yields -2.97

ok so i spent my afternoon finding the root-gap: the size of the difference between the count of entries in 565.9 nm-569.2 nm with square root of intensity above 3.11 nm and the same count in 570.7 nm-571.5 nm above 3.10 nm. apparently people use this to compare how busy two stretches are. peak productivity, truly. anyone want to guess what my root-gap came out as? 13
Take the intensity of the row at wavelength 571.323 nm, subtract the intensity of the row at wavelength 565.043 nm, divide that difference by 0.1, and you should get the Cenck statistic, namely -14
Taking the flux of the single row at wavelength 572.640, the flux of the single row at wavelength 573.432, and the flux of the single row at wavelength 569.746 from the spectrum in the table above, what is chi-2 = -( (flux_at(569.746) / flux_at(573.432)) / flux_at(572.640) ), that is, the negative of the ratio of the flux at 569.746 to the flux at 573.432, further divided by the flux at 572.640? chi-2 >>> -0.092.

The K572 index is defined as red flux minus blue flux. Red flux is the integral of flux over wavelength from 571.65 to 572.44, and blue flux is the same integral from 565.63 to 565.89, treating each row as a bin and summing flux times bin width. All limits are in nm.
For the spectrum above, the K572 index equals 5.9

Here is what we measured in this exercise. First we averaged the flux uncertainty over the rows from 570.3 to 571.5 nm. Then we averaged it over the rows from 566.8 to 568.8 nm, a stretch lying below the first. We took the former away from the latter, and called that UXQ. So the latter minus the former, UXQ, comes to -0.08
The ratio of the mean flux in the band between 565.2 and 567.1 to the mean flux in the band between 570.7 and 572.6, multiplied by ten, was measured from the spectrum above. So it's 10.0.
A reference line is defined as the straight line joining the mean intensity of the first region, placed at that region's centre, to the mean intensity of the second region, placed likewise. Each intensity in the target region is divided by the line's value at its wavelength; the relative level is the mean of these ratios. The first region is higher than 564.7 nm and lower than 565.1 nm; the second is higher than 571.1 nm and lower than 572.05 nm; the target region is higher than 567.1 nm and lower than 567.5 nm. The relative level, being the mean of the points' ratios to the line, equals 0.99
